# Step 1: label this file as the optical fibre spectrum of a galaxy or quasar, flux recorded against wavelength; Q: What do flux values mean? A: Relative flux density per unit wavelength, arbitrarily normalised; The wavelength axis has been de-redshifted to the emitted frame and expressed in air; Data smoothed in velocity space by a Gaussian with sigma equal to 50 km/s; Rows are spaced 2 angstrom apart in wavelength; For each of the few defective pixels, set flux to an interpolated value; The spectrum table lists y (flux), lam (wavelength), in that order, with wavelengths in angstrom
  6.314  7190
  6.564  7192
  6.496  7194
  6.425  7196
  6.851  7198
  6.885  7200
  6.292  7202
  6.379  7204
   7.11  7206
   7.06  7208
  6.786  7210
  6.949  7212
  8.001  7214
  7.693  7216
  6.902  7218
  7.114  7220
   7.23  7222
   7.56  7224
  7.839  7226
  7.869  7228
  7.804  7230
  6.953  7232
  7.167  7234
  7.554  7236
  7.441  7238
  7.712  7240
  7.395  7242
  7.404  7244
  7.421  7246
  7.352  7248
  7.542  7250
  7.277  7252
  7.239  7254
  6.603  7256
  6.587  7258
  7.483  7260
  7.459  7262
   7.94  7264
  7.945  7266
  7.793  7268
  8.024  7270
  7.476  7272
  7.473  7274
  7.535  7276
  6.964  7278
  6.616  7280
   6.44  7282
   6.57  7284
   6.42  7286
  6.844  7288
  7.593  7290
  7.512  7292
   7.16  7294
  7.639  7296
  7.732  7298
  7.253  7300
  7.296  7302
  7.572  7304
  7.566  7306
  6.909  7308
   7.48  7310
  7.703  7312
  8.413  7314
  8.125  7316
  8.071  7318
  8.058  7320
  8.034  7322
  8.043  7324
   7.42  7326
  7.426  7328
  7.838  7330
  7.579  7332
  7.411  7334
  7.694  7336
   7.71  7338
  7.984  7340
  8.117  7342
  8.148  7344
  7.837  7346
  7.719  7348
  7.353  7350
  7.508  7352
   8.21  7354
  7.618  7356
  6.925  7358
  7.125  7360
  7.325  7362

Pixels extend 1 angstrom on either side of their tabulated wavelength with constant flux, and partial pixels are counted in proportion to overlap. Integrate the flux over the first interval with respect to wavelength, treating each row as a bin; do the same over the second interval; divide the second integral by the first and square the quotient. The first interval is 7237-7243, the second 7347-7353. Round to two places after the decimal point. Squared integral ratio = 1.00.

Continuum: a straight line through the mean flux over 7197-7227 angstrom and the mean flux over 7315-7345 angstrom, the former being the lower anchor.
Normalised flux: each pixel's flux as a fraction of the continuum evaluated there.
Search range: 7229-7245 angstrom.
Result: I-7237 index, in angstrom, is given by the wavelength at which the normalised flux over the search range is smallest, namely 7232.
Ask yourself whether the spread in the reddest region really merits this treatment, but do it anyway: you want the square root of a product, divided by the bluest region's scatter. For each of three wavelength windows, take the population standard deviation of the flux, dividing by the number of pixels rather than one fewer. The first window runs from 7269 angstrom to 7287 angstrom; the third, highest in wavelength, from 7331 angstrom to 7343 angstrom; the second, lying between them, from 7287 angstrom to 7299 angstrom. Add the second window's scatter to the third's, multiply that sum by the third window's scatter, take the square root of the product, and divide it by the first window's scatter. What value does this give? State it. 1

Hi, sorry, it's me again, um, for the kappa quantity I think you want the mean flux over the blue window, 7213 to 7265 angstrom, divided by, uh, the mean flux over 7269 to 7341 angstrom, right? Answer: 0.989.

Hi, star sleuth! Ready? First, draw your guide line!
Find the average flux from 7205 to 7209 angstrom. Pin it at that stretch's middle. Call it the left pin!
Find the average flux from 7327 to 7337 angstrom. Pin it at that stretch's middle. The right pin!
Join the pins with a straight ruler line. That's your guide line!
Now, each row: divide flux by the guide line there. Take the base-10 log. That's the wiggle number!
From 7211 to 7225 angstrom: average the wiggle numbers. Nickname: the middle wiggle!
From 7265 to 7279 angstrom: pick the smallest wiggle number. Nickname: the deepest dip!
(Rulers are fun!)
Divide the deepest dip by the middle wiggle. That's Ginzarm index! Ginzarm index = -2.0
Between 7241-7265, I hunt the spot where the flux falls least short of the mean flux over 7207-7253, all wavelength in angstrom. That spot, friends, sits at 7264 angstrom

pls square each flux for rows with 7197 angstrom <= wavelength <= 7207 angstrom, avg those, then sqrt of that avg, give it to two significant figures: 6.7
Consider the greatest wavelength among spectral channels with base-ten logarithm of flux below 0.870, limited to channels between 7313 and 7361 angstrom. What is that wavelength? 7360 angstrom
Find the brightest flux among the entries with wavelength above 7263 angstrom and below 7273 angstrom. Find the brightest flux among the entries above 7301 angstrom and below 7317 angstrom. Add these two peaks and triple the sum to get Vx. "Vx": 49.3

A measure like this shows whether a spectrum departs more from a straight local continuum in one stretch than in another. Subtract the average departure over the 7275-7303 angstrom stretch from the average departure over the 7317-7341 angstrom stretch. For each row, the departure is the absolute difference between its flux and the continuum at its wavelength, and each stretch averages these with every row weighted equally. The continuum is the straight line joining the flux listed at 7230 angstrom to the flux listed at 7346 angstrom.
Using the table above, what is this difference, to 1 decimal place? -0.5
